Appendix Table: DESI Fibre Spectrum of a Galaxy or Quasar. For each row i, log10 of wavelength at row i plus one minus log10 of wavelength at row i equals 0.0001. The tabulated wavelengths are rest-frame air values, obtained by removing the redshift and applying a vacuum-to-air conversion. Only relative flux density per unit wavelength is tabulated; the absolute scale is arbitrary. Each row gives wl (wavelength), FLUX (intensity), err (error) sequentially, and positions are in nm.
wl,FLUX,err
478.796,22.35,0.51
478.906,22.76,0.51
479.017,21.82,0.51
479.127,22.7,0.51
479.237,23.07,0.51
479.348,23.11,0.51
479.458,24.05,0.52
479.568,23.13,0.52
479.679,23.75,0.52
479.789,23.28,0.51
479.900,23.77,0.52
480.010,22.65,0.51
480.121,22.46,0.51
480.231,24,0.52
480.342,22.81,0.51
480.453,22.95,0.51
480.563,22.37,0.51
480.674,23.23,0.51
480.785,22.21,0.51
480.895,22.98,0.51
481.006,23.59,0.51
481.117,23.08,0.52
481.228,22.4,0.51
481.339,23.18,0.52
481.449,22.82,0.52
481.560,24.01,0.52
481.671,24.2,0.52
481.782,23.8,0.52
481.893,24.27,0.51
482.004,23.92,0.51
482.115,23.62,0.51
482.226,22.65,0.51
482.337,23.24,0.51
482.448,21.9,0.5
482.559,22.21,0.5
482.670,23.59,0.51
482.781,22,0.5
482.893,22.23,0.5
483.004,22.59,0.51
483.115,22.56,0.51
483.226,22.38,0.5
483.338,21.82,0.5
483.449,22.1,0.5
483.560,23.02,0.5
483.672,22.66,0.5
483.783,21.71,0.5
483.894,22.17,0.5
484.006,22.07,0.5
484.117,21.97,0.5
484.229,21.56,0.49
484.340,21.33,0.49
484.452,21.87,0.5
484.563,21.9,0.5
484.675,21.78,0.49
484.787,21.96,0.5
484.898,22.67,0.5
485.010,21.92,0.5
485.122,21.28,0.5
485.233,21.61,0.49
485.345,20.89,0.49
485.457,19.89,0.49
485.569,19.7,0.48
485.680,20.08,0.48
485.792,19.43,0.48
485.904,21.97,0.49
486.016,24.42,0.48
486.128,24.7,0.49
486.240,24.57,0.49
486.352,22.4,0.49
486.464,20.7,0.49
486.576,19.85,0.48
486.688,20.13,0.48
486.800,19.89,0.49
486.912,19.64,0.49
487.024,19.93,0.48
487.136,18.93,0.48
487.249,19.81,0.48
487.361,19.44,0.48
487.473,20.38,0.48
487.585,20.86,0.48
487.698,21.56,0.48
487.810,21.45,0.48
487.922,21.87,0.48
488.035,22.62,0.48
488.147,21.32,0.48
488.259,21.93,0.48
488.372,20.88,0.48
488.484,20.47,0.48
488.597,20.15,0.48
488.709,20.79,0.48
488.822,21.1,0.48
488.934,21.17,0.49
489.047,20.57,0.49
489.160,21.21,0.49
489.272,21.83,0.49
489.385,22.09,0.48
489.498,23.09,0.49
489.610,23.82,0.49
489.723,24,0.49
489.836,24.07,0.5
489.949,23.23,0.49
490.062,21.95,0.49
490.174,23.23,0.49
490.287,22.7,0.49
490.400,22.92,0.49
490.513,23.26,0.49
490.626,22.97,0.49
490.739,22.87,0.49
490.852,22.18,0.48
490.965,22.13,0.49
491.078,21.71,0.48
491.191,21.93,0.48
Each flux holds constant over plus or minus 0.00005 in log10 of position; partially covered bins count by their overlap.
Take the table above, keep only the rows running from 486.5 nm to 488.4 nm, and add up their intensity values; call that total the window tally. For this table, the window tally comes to 350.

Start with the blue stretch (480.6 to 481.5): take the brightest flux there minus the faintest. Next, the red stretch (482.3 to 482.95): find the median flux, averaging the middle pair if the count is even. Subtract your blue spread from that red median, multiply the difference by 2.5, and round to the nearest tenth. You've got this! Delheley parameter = 52.1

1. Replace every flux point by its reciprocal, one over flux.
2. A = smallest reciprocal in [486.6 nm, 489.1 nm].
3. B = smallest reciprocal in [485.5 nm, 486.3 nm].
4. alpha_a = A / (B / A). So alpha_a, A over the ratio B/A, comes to 0.048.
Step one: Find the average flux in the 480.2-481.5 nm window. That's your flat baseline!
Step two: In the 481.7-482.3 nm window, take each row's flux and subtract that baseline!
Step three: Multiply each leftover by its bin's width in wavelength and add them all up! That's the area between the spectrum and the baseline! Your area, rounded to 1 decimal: 0.4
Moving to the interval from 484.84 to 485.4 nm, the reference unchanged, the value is -0.7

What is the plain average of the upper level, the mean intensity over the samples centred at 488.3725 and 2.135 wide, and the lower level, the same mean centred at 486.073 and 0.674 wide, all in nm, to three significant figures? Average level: 22.0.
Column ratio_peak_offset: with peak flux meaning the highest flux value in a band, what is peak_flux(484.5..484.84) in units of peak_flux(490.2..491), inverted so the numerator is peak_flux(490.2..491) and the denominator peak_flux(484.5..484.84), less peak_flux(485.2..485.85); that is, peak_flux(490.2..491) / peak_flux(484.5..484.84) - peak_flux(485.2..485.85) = -20.6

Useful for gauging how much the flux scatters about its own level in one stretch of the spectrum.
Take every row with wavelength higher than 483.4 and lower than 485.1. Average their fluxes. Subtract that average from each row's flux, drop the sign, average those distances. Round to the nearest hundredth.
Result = 0.32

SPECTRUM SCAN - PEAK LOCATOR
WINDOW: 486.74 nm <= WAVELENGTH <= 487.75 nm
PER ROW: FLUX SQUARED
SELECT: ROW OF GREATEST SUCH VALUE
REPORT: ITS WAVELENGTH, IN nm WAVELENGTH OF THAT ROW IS 487.698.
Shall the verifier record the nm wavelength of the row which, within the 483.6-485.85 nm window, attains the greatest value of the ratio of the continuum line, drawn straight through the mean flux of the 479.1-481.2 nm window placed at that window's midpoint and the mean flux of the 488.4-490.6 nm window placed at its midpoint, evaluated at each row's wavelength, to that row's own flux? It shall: 485.792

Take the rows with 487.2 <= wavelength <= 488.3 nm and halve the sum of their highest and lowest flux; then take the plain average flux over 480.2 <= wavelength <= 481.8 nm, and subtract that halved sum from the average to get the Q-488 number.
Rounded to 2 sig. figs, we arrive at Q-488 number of 2.1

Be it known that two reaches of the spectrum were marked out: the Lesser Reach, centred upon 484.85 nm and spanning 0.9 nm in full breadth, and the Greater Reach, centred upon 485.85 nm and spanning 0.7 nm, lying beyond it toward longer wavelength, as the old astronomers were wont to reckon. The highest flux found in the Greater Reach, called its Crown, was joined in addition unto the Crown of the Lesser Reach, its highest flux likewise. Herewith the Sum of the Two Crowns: 47.4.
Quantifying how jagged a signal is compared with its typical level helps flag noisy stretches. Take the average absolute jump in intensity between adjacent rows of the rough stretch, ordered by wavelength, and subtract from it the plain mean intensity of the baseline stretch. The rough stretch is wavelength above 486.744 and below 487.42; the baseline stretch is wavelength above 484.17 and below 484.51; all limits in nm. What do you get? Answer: -21.0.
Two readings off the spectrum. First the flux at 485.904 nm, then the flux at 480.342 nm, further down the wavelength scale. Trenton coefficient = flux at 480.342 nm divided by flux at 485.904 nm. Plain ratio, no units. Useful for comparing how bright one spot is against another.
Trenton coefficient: 1.04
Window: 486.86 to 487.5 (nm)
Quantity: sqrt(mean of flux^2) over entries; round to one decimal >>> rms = 19.7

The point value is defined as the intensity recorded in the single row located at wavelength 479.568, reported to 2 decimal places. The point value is 23.13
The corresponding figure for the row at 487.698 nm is 21.56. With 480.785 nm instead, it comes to 22.21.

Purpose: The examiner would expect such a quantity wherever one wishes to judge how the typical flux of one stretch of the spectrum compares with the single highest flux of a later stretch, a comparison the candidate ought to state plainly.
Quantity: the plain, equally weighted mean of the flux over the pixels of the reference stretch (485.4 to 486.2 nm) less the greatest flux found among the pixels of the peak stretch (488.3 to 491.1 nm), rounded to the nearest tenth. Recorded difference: -2.6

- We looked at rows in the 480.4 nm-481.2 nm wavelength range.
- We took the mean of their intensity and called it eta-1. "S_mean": 22.9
